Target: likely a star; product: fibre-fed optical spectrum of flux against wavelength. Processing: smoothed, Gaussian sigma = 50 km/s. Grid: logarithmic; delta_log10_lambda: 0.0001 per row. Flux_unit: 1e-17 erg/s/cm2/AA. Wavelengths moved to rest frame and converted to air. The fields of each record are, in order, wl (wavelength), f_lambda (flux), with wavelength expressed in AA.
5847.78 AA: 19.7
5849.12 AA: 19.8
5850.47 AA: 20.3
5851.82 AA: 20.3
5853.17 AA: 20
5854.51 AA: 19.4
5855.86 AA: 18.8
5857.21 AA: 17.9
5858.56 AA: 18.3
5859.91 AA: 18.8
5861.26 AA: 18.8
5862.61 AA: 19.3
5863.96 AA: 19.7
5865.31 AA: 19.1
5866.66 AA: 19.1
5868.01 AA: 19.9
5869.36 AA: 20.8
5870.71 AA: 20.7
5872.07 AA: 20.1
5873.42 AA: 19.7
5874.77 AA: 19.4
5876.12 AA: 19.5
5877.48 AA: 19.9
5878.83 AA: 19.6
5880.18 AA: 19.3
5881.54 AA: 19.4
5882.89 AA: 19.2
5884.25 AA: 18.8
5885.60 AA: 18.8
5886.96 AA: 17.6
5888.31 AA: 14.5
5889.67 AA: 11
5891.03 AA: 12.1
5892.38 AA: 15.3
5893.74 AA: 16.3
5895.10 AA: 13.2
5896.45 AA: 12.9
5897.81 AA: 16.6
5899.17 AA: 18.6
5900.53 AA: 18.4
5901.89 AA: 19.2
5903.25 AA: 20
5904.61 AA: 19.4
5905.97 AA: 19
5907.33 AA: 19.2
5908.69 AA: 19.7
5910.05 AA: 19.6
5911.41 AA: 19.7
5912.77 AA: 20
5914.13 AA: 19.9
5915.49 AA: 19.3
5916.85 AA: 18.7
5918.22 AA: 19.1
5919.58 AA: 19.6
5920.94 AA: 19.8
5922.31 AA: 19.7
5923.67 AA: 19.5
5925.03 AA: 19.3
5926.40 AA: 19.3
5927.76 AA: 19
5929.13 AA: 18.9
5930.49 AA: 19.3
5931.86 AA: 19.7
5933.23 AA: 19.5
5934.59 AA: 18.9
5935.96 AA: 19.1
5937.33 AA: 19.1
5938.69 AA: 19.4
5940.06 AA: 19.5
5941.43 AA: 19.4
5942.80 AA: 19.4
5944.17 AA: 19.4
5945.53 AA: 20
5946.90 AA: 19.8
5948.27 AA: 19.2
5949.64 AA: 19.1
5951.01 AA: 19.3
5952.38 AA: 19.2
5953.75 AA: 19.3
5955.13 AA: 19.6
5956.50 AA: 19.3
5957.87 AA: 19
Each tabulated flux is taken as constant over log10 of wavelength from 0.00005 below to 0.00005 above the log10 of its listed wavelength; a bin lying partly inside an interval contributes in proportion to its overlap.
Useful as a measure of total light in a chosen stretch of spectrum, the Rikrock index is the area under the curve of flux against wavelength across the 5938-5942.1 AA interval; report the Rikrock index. 79.7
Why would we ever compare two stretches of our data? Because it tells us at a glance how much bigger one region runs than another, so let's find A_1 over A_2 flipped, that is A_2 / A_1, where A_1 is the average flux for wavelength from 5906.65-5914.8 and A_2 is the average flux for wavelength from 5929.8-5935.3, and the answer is 0.98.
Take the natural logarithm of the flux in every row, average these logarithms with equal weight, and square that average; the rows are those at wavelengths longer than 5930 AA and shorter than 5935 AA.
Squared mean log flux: 8.78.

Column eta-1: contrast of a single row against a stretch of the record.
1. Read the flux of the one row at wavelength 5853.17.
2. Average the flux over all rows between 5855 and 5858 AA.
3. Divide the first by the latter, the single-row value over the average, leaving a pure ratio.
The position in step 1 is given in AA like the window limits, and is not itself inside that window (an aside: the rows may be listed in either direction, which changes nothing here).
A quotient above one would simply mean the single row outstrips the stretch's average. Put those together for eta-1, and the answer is 1.09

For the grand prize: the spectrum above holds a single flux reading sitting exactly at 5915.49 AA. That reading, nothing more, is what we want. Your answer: 19.3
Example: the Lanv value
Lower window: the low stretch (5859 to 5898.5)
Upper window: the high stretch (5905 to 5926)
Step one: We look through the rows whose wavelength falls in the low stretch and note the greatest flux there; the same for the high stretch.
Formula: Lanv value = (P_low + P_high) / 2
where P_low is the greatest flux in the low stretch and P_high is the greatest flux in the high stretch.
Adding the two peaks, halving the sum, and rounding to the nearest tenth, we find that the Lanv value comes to 20.4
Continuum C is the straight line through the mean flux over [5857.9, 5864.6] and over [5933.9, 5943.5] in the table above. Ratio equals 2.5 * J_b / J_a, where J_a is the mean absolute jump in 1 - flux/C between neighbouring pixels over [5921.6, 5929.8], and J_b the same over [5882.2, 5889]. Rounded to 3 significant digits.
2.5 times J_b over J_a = 18.0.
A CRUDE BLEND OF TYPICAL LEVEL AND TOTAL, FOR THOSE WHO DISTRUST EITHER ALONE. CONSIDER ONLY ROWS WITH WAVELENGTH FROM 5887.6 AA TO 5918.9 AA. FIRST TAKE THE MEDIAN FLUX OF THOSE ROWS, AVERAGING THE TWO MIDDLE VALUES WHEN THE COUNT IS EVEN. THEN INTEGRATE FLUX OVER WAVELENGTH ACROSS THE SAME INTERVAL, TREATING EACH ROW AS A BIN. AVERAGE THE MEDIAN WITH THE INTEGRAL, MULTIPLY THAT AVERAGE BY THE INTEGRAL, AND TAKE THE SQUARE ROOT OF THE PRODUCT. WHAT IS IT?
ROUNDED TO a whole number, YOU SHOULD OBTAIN 393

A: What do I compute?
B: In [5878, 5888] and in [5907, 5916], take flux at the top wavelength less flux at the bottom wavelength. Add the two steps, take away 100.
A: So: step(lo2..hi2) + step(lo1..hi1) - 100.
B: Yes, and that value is -102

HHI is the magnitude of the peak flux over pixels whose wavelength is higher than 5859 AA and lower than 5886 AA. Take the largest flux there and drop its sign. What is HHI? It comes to 20.8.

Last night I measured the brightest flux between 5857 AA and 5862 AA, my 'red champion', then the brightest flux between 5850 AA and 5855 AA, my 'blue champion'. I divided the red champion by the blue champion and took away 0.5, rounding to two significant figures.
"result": 0.43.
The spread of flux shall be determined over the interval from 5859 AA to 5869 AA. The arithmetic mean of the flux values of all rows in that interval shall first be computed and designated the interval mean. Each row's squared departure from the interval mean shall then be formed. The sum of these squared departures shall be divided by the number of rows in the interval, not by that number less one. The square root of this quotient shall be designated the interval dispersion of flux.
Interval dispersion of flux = 0.39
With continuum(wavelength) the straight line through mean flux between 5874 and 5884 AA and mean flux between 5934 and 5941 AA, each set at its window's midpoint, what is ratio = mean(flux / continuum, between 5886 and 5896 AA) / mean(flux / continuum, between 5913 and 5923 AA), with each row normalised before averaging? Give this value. 0.73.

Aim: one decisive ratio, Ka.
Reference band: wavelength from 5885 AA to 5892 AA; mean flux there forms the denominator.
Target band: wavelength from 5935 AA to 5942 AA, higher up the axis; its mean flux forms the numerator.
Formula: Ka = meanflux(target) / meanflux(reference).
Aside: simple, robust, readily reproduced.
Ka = 1.30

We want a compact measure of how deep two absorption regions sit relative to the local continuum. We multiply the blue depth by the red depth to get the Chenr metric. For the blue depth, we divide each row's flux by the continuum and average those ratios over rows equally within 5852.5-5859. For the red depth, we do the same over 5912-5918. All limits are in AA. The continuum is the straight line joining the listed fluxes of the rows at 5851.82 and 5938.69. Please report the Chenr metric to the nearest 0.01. 0.92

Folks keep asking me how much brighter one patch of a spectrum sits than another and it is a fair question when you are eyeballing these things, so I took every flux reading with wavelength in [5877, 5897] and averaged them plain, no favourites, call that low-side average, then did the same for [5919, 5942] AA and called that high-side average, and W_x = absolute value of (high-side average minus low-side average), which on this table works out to 2.83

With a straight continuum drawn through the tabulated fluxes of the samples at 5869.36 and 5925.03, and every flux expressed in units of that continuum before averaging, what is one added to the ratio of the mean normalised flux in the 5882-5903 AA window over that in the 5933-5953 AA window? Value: 1.78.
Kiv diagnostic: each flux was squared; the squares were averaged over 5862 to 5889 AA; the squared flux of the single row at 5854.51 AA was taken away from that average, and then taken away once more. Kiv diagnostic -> -382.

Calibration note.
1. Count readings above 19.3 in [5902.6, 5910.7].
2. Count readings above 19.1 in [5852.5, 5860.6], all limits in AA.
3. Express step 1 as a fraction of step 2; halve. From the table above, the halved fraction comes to 1.0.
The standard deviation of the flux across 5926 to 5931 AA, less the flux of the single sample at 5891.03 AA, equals -11.9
